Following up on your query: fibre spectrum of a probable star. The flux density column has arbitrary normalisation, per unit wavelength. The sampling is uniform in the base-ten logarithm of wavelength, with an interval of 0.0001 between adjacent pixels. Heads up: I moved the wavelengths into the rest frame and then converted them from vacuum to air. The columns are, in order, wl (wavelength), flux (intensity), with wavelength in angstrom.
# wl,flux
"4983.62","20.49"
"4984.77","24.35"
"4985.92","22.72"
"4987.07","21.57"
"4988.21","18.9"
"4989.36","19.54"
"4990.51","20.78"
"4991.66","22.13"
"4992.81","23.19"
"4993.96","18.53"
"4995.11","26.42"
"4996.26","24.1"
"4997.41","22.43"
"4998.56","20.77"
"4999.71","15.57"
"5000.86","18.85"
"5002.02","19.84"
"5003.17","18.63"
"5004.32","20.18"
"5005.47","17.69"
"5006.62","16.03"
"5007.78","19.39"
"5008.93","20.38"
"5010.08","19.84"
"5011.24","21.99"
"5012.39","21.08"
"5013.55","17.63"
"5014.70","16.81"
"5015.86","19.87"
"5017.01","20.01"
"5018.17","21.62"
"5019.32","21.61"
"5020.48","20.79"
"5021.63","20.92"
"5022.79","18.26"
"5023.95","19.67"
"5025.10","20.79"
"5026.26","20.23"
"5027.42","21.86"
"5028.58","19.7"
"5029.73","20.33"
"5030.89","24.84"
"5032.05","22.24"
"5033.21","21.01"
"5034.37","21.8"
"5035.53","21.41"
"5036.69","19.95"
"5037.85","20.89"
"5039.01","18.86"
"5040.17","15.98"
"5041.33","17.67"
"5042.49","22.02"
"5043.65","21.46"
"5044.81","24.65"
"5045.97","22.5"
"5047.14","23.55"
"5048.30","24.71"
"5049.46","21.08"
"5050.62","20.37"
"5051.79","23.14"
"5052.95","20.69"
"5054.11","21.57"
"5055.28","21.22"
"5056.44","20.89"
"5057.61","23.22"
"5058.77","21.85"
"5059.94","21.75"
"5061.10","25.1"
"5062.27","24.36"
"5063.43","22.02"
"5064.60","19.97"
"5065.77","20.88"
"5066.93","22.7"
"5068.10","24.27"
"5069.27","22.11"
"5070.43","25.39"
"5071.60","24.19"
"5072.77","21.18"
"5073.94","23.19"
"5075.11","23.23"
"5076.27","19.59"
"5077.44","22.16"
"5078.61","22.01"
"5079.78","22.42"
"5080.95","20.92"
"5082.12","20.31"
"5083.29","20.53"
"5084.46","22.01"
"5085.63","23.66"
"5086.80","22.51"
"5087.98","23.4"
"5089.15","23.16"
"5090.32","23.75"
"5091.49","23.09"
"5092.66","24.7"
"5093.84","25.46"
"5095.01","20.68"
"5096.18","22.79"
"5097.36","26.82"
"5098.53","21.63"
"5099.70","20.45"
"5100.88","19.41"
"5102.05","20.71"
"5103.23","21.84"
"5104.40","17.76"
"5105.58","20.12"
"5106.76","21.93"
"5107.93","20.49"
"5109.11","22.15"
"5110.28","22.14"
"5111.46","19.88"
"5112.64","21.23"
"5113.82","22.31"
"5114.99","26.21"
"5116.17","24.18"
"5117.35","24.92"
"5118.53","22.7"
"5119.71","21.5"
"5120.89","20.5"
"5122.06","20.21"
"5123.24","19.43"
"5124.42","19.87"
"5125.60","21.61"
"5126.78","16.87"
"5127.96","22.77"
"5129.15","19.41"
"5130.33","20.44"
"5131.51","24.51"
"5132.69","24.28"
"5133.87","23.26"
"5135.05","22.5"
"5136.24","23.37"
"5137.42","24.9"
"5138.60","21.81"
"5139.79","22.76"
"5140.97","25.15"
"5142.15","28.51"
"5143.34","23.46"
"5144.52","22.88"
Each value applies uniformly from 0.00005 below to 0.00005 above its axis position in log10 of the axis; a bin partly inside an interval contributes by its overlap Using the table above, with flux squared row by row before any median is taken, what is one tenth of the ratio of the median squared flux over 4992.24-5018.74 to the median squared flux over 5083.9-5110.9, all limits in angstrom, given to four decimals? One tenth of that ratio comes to 0.0805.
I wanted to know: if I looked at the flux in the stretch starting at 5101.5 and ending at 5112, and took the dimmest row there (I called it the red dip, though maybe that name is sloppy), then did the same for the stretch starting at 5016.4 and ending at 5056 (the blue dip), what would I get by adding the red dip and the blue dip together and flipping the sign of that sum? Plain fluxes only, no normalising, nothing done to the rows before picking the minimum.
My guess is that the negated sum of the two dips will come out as -33.7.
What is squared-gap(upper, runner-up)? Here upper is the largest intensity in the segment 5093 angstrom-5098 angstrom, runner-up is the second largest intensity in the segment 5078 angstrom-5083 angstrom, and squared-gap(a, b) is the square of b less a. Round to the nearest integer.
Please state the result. 23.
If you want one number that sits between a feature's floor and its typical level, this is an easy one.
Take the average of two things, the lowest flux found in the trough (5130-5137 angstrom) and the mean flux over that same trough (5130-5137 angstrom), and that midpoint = 21.8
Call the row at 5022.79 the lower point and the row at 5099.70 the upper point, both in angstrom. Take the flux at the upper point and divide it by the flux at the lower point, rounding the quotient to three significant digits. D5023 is 1.12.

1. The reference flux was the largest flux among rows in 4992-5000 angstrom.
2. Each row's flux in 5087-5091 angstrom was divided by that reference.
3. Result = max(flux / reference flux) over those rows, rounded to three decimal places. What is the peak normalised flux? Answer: 0.899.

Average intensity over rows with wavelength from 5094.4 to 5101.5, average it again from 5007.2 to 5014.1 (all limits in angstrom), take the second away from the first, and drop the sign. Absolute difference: 1.9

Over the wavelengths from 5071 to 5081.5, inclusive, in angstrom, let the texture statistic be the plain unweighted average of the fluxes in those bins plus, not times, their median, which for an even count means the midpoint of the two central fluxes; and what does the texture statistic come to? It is 44.3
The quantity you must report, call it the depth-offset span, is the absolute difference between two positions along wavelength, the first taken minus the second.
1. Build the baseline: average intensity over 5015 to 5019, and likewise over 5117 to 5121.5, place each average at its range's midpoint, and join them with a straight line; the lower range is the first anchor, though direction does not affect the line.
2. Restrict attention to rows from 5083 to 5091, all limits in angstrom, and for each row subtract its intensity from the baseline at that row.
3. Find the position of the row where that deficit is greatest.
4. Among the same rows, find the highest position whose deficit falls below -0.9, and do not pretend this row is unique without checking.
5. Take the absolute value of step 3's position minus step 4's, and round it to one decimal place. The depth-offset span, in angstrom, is 7.0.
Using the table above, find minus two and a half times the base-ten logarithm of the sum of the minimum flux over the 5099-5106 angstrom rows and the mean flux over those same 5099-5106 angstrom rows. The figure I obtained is -3.94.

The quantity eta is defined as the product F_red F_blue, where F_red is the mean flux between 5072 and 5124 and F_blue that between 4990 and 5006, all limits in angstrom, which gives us 455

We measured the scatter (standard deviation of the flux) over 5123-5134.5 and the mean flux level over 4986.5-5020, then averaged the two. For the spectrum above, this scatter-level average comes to 11.3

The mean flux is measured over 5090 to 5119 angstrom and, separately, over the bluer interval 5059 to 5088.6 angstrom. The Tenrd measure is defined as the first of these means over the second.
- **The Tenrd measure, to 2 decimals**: 1.00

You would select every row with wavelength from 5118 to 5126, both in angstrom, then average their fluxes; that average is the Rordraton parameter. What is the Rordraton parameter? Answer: 20.8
